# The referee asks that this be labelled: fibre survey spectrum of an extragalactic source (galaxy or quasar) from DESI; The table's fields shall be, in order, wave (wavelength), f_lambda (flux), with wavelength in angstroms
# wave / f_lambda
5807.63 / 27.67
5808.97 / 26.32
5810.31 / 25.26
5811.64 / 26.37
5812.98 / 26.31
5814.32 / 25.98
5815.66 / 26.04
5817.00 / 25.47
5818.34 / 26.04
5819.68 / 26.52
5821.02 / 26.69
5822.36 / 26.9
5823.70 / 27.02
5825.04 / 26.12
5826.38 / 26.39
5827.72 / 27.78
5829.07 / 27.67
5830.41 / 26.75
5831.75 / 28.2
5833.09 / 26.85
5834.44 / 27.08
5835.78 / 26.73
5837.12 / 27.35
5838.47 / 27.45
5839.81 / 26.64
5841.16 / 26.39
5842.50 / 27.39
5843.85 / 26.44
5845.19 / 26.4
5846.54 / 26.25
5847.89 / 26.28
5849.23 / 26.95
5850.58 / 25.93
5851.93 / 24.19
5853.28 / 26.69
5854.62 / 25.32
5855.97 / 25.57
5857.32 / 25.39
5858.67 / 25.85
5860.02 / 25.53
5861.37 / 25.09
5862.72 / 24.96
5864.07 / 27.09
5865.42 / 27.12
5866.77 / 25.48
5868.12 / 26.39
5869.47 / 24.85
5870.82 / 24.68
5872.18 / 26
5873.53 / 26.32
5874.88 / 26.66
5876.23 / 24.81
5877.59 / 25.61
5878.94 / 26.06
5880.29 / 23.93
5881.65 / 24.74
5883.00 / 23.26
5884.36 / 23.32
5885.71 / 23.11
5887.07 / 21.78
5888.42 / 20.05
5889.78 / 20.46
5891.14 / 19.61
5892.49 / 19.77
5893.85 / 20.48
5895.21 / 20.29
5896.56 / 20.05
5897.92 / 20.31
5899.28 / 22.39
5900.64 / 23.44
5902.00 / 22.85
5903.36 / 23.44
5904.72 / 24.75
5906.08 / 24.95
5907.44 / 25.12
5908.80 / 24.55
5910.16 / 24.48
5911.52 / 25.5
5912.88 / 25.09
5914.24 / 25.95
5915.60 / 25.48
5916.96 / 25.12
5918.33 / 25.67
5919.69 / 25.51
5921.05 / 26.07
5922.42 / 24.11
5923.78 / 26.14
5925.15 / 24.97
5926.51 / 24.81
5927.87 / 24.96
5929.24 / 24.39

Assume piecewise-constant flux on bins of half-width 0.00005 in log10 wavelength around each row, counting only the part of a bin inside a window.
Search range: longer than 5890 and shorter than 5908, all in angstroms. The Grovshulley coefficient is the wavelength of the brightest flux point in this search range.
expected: 5907.44 angstroms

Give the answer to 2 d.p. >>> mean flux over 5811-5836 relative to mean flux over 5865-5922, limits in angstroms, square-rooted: 1.06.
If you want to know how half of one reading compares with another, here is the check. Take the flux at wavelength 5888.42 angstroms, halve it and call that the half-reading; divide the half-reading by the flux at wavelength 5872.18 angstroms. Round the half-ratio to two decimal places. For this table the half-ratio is 0.39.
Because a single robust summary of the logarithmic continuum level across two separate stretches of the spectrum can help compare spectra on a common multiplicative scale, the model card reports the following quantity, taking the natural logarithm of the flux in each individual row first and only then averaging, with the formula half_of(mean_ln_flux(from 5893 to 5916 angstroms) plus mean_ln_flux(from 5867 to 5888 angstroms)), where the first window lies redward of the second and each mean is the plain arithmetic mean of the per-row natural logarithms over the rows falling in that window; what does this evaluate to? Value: 3.18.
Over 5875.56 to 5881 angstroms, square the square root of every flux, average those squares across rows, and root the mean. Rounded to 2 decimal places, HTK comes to 5.01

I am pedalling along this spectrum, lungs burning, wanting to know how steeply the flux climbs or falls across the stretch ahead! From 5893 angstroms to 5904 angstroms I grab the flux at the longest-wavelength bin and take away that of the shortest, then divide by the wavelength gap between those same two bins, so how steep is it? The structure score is 0.3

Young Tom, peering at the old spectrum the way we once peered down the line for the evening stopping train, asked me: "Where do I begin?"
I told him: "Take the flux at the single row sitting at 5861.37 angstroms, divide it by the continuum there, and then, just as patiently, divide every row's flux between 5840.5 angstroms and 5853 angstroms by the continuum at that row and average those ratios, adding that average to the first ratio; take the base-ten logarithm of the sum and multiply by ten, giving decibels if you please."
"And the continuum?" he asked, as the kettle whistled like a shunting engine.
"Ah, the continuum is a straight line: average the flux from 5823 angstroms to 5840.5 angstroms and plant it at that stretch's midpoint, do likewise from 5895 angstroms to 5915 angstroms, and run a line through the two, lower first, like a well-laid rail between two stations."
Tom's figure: 2.95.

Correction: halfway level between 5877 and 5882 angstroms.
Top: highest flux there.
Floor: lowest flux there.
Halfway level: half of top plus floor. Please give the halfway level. 25.0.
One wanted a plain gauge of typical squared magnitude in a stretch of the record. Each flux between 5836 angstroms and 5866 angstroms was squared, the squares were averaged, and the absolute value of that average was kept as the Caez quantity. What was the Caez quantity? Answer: 687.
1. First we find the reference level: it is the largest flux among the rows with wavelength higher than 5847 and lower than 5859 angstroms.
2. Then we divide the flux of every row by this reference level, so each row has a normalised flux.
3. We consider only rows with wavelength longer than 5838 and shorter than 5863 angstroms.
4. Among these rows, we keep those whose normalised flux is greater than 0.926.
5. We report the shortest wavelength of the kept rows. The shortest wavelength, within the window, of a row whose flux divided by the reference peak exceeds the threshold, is 5838.47 angstroms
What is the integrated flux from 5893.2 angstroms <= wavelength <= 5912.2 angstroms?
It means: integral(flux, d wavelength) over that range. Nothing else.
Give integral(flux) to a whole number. 438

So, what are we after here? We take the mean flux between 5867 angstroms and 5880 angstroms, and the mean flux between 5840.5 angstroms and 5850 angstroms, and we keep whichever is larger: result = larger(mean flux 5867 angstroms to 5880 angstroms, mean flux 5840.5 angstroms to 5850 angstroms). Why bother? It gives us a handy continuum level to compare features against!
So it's 26.6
